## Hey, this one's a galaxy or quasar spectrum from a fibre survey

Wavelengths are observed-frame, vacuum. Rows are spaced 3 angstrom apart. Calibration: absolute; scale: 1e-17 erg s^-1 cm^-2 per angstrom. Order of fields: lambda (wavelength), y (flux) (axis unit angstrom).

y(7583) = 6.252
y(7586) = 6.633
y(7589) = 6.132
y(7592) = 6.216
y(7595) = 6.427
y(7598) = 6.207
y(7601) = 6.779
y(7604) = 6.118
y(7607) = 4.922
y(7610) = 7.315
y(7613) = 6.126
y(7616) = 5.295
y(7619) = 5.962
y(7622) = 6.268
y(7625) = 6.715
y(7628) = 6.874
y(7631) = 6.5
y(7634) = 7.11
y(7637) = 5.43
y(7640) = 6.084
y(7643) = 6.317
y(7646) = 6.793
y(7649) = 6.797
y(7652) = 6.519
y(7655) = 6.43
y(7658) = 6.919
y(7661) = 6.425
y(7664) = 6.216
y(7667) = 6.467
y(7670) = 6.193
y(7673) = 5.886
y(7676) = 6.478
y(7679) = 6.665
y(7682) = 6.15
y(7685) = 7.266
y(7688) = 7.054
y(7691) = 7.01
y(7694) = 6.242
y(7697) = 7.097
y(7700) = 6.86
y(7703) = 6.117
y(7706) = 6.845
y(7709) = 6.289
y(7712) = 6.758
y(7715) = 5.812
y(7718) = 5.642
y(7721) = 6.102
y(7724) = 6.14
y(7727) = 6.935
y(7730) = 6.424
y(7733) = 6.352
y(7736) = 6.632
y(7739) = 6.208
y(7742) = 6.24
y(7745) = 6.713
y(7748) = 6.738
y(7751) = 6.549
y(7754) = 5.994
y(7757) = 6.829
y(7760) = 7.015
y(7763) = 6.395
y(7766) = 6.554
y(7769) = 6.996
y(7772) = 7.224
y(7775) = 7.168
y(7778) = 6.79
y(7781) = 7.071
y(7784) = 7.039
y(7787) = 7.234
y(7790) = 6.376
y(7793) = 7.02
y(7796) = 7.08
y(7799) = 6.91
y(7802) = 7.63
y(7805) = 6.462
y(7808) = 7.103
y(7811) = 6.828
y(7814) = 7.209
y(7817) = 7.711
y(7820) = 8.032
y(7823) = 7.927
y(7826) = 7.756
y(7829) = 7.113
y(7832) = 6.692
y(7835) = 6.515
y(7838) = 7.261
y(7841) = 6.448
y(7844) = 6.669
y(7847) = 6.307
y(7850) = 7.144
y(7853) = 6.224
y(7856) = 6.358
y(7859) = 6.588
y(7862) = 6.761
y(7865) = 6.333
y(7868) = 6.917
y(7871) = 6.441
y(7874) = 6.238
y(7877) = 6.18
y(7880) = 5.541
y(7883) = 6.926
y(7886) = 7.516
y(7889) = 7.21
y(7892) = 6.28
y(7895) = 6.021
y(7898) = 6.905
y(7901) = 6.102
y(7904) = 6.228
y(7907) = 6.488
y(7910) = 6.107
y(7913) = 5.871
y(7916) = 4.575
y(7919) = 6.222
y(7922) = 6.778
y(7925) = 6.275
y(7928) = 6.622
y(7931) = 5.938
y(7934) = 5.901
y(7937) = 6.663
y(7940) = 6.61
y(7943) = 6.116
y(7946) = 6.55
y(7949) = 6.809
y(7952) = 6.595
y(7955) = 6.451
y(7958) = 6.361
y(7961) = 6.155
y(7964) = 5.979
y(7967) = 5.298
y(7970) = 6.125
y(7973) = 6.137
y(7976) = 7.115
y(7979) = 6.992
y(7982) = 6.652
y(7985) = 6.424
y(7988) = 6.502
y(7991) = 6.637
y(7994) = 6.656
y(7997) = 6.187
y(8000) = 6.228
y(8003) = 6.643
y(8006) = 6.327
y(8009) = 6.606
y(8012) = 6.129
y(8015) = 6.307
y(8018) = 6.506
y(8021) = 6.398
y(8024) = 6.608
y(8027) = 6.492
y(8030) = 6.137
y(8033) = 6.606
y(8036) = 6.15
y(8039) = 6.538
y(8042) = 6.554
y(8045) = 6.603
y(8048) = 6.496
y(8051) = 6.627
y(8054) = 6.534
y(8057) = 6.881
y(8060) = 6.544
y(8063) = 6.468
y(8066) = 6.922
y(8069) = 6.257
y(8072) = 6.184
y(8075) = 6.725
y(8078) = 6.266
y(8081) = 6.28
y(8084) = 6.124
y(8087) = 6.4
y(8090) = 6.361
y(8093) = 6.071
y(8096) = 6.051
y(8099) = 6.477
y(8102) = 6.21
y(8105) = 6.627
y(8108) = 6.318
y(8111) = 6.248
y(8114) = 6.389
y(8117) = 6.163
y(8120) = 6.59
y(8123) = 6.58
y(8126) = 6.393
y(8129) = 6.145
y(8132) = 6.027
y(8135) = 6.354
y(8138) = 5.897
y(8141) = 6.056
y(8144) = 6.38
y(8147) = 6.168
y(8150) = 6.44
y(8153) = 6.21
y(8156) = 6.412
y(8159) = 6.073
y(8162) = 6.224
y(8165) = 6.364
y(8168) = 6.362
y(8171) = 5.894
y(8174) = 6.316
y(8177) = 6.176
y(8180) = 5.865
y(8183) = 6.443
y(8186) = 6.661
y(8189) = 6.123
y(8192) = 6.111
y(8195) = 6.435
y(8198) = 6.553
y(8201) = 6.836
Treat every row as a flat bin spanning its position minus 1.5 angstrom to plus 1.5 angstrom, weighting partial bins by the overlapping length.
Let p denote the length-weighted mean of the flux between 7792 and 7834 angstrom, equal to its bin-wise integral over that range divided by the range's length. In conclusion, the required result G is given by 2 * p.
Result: 14.5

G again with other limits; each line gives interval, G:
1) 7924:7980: 12.7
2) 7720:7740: 12.8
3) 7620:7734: 13.0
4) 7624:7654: 13.0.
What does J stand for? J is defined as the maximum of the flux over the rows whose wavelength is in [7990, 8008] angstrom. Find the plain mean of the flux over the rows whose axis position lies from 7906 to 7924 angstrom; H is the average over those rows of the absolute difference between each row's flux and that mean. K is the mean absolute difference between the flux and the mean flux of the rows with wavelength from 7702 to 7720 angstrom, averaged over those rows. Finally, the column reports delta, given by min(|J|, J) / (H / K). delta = 5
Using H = 0.52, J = 6.656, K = 0.39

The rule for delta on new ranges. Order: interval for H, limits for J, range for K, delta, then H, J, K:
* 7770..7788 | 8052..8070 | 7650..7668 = 9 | 0.12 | 6.922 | 0.15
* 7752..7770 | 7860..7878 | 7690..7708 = 8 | 0.32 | 6.917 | 0.34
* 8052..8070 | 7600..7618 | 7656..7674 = 9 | 0.20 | 7.315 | 0.25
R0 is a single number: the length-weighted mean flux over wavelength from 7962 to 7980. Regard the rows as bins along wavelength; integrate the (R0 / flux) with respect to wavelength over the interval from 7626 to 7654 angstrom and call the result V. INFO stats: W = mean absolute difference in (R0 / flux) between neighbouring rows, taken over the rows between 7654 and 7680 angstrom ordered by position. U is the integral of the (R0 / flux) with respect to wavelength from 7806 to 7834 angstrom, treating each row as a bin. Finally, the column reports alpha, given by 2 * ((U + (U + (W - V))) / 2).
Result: 20.8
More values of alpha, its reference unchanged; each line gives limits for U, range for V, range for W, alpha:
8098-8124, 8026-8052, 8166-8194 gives 25.8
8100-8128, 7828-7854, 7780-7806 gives 30.6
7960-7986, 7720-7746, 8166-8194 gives 26.5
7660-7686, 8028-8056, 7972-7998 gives 24.0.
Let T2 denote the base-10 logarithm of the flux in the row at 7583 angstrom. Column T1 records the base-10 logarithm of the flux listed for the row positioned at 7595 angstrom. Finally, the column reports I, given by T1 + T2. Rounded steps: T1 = 0.81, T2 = 0.796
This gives 1.60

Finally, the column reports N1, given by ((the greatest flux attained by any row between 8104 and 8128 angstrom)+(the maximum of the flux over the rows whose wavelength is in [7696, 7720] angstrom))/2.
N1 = 6.9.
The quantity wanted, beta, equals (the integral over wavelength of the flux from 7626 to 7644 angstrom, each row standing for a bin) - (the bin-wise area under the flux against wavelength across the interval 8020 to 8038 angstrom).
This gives -0.1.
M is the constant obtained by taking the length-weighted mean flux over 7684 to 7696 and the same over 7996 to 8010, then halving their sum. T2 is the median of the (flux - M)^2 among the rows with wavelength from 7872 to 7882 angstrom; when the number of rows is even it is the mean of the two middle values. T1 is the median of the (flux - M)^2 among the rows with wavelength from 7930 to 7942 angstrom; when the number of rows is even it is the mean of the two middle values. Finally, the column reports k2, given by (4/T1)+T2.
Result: 16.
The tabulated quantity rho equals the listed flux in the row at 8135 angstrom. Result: 6.354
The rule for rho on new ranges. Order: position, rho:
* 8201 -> 6.836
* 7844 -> 6.669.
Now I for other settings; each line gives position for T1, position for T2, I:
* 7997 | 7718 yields 1.54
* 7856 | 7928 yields 1.62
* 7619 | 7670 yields 1.57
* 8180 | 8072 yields 1.56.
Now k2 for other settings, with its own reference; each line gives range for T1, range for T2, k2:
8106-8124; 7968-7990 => 47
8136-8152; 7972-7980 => 18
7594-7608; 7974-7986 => 21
